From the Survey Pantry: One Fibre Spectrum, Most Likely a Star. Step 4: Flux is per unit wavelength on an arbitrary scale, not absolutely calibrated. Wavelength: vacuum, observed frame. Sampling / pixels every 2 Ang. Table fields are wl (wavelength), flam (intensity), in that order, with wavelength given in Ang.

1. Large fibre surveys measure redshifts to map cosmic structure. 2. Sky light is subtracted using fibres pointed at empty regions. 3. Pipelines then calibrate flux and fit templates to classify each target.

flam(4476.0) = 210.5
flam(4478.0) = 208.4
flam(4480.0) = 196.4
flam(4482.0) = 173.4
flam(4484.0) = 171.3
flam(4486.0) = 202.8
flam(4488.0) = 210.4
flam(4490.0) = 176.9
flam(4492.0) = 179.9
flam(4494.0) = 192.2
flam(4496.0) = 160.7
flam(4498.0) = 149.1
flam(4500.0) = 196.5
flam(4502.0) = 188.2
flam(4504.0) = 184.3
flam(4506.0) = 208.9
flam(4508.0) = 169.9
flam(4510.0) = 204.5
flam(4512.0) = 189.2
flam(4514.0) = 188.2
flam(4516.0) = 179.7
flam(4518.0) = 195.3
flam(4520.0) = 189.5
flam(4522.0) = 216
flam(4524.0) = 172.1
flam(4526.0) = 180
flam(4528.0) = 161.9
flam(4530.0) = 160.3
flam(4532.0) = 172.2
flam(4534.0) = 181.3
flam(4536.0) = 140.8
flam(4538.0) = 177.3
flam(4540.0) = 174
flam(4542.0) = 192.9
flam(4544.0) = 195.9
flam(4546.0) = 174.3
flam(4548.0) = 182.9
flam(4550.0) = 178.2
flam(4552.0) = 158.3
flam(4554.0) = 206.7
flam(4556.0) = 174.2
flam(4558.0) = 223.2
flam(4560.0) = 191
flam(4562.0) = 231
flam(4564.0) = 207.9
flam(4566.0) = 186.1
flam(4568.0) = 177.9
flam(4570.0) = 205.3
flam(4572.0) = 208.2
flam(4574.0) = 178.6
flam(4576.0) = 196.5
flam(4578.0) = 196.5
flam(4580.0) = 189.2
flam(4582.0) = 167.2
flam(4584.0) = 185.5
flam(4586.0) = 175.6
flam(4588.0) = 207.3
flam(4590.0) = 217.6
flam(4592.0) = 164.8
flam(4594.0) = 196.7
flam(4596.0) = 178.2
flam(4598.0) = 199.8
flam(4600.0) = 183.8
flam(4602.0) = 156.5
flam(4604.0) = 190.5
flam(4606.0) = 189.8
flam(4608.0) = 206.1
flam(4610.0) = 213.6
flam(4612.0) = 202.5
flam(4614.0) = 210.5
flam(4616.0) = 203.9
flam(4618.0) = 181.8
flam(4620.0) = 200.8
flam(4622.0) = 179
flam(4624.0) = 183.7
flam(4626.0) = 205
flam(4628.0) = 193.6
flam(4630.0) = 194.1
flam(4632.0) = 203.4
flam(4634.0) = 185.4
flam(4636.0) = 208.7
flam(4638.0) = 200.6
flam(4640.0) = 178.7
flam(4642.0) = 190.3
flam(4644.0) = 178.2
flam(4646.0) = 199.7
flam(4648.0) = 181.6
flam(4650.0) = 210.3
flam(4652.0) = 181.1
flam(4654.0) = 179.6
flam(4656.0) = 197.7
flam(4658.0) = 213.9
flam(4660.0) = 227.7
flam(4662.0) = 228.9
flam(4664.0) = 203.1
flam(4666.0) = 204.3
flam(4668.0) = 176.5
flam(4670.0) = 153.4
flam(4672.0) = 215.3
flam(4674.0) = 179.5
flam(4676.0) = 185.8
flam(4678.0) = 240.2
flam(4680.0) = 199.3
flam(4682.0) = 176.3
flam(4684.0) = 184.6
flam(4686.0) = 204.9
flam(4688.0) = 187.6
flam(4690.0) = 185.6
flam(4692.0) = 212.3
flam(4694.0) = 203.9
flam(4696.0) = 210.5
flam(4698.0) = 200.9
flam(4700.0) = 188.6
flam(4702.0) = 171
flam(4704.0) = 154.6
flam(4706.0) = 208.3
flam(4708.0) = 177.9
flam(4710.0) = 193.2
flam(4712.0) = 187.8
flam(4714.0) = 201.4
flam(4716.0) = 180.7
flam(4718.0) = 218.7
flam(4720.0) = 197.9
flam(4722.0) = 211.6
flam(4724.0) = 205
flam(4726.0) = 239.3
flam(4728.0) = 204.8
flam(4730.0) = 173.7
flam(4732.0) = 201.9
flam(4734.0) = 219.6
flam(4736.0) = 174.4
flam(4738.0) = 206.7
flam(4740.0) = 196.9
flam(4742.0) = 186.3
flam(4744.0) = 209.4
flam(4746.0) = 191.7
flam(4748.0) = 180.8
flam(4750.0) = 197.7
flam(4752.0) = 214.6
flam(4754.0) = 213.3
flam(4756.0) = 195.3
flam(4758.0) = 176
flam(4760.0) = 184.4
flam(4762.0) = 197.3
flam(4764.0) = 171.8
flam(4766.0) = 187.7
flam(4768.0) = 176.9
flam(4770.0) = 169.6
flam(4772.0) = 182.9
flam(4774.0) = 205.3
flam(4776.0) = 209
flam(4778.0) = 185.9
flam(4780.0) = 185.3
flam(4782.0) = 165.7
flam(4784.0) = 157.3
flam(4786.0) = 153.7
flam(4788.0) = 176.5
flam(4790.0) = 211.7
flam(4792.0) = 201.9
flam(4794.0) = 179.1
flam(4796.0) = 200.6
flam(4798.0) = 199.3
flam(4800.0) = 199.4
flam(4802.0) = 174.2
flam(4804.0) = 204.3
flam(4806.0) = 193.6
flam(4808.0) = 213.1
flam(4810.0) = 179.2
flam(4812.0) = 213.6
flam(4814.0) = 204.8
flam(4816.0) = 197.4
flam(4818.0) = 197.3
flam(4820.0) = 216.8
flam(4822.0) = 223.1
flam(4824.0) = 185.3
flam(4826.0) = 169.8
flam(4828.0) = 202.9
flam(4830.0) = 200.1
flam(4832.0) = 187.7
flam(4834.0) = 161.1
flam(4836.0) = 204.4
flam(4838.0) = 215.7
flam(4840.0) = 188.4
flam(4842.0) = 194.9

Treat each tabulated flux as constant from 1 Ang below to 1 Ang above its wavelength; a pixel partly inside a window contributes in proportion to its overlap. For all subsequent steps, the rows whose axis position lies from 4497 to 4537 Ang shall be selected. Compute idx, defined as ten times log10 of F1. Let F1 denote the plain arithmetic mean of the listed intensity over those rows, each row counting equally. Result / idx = 22.6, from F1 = 181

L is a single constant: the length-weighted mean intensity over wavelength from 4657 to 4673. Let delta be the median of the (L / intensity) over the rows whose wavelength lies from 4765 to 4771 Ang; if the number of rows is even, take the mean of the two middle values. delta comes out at 1.15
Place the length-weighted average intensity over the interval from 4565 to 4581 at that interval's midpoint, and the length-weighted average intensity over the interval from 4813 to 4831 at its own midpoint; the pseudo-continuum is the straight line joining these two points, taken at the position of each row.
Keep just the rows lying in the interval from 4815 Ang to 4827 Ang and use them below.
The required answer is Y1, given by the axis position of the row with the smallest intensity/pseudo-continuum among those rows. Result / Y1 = 4826.0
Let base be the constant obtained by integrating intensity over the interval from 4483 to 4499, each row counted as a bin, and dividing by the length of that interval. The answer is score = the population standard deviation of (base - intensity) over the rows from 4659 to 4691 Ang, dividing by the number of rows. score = 22.2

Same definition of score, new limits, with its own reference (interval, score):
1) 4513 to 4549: 15.9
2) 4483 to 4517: 16.4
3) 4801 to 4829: 15.7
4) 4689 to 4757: 16.7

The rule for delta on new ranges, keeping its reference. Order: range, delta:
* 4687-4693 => 1.08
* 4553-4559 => 0.98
